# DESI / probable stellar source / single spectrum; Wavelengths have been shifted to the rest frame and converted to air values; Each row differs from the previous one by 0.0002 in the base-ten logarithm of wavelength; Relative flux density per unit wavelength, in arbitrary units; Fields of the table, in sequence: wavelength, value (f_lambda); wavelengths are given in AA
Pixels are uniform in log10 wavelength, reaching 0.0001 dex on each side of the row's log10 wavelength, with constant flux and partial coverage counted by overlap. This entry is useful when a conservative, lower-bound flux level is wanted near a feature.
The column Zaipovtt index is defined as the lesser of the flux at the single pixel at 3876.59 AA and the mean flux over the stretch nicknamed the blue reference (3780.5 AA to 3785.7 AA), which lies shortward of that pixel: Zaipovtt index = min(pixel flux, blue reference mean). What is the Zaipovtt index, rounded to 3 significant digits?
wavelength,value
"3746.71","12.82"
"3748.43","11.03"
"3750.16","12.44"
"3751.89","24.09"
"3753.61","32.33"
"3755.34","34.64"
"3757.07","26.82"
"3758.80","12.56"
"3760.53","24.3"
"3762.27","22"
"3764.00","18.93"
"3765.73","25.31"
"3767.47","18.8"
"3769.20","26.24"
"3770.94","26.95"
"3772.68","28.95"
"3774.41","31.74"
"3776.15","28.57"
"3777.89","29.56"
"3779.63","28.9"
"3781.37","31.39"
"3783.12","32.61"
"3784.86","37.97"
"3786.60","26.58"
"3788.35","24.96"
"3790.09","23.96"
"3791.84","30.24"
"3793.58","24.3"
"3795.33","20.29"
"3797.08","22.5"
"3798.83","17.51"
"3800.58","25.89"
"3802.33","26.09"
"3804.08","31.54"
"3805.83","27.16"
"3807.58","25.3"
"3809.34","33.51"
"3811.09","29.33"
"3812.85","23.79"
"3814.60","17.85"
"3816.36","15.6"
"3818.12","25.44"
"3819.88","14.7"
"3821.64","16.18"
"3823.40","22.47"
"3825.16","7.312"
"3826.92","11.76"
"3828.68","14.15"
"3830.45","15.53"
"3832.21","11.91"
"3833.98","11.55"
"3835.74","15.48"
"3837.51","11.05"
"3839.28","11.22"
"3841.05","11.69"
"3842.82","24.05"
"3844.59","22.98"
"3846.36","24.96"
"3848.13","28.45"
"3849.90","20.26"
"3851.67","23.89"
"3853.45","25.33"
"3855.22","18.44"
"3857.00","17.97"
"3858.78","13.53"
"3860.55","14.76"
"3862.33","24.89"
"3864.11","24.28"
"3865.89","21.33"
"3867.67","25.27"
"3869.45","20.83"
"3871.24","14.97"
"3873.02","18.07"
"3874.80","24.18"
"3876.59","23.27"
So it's 23.3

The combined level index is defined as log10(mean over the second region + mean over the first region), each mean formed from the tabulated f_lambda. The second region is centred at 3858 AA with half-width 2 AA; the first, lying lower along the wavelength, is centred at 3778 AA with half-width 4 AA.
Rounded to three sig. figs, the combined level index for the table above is 1.66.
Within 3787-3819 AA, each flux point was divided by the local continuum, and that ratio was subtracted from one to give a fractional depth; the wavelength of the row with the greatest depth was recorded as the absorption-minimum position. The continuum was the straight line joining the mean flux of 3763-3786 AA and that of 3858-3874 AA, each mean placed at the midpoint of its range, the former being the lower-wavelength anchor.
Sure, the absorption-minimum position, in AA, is 3816.36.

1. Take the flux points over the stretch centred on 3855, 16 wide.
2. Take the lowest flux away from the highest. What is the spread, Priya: 15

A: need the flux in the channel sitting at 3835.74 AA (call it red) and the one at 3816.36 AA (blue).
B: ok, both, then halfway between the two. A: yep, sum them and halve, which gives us 16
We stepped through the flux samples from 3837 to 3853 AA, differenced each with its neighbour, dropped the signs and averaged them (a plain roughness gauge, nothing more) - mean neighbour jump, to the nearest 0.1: 3.9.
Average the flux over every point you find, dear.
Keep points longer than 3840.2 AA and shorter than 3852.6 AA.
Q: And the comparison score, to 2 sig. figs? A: 22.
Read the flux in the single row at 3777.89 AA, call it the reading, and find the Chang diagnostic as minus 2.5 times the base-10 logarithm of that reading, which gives -3.7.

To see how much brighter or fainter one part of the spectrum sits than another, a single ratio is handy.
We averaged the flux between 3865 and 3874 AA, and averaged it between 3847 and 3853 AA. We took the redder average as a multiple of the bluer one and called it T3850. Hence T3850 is 0.83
